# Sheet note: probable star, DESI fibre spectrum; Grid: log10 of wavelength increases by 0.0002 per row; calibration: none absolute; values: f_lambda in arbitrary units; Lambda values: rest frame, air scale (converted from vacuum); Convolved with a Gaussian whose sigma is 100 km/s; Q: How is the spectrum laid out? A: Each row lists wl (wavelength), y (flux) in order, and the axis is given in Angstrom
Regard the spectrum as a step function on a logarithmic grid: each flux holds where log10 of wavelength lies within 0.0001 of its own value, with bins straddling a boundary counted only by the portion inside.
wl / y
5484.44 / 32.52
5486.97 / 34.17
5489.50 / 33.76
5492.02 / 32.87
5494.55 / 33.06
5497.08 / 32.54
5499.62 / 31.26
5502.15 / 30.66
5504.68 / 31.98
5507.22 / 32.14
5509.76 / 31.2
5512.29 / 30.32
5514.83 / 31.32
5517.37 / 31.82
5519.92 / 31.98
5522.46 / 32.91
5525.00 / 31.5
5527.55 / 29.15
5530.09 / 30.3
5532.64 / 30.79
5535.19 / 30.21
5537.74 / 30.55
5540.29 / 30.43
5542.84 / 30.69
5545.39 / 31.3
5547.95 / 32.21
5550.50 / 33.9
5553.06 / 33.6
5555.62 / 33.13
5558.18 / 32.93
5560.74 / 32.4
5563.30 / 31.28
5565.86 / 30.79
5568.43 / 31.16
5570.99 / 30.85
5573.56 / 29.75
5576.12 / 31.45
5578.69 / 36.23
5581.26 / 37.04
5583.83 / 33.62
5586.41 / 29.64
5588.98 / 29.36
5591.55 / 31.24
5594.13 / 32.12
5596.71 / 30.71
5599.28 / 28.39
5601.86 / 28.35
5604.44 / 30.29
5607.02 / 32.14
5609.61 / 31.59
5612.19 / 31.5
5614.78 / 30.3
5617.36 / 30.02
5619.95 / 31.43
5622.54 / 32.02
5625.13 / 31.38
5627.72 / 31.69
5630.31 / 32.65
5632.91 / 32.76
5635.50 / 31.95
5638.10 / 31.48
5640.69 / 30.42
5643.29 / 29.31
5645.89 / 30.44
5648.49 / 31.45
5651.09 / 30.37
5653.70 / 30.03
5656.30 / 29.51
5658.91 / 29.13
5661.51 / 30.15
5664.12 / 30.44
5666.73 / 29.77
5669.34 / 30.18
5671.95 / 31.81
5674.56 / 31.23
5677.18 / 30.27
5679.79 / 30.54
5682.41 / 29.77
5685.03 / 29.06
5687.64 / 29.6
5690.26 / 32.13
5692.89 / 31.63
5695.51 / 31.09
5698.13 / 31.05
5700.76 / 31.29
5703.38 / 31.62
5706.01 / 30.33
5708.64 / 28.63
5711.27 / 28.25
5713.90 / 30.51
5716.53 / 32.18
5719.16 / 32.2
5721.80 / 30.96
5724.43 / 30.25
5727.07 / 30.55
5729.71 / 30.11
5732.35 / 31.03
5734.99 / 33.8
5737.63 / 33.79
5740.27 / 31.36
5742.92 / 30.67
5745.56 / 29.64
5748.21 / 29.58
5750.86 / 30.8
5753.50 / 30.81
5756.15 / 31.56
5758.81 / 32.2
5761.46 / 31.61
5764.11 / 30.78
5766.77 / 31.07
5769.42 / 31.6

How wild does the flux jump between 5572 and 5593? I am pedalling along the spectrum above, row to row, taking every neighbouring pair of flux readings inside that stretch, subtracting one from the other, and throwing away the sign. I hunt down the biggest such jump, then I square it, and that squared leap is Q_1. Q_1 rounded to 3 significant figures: 22.8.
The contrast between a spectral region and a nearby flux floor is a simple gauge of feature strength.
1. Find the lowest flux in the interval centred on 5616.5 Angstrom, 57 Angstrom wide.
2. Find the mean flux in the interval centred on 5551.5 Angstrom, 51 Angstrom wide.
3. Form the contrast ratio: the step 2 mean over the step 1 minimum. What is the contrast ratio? 1.11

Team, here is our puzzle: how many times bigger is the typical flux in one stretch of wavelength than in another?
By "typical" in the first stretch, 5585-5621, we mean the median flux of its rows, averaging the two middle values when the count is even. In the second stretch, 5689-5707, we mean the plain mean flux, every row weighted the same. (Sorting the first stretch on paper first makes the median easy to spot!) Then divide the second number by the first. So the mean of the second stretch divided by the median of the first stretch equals 1.03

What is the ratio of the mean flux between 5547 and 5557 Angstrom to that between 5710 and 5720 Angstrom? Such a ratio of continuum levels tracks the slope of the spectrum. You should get 1.08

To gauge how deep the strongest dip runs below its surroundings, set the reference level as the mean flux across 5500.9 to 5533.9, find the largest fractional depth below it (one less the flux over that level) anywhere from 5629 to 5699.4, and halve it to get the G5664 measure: 0.035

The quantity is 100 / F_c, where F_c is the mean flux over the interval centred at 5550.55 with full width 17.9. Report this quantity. 3.07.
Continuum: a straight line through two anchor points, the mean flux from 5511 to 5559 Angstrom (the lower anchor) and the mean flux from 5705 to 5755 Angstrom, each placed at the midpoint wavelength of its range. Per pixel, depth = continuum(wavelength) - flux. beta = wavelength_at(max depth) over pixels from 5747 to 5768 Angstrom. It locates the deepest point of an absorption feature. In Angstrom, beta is 5748.21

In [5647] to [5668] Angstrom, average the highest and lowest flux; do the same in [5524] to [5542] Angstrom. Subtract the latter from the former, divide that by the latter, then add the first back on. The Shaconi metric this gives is 30.3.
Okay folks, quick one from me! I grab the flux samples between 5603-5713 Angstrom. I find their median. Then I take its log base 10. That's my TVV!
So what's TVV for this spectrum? 1.48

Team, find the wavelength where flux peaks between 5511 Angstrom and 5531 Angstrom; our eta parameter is 5522.46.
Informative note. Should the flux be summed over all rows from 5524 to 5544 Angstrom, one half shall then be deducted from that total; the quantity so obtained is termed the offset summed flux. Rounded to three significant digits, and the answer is 243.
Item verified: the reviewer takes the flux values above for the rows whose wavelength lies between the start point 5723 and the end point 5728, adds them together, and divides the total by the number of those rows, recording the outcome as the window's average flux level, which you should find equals 30.4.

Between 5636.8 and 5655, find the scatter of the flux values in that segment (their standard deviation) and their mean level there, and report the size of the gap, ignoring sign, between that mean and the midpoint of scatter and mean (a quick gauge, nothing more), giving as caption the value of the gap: 14.9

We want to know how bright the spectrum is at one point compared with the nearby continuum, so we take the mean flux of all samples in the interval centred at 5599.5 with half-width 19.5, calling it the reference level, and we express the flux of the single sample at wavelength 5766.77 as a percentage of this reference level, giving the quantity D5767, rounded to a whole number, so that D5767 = 100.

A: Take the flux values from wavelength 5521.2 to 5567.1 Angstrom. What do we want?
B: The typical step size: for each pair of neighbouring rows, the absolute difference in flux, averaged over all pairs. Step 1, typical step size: 0.77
